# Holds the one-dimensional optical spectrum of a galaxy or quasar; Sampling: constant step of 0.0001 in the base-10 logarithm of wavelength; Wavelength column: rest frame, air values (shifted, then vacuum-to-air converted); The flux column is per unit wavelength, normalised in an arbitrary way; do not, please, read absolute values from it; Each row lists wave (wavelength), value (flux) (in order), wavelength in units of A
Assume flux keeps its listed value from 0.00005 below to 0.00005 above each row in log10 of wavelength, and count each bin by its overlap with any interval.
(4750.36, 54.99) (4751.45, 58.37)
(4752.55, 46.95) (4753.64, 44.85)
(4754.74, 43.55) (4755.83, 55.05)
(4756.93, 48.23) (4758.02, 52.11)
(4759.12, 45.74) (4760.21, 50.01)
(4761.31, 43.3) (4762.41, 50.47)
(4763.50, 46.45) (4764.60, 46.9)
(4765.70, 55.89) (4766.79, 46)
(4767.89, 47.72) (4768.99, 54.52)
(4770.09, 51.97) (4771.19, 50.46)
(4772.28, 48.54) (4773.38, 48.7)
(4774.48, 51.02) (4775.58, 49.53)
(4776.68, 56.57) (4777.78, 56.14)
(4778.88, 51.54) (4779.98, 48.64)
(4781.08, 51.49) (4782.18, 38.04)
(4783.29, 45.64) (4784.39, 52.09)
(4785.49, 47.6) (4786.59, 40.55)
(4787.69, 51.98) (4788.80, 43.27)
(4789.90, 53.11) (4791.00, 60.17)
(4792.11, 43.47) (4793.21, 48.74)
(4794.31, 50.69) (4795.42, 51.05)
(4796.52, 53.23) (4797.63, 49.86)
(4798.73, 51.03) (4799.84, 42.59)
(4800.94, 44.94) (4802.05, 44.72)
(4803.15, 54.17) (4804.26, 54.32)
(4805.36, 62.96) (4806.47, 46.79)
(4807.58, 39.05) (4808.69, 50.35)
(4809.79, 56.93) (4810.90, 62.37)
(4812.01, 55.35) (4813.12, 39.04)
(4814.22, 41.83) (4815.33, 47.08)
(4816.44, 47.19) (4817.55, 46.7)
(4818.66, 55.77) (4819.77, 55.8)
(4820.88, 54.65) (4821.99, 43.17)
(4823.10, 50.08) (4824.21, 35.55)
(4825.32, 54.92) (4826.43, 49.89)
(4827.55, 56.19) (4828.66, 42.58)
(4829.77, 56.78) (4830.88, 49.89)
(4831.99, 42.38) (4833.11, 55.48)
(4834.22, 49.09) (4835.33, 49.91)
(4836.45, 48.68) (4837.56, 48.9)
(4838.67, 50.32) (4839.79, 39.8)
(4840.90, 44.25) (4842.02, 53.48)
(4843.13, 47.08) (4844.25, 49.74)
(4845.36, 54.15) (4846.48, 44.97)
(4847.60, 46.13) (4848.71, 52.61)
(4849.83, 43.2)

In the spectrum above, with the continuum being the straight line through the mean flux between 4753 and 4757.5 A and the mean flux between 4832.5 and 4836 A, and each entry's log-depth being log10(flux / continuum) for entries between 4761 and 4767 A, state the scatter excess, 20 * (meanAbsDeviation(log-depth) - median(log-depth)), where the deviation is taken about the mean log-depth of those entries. 0.89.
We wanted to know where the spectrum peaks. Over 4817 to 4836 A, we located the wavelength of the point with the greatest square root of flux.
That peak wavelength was 4829.77 A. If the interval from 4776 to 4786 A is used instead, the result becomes 4776.68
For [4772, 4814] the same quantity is 4805.36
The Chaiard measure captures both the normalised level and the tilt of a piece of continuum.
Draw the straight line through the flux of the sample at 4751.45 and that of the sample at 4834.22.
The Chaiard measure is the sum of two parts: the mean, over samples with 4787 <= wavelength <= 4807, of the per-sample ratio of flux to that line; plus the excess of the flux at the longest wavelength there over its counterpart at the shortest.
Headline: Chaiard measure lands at -4.2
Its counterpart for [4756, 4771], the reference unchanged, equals 4.6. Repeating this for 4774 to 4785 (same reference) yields 2.0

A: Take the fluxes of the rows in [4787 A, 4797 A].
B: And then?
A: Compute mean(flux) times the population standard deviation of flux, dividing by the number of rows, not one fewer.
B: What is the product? 247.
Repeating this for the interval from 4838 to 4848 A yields 208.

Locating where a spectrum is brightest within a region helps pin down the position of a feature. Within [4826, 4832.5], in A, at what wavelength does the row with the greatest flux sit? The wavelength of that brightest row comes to 4829.77 A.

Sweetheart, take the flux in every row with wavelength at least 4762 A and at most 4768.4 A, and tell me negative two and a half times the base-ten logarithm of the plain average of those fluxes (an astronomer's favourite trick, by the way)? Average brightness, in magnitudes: -4.22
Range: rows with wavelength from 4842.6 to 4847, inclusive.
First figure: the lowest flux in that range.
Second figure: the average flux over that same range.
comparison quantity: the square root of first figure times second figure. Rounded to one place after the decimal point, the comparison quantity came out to 46.9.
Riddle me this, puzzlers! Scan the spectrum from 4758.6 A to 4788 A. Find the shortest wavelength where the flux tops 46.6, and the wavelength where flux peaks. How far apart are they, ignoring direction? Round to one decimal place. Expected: 16.5 A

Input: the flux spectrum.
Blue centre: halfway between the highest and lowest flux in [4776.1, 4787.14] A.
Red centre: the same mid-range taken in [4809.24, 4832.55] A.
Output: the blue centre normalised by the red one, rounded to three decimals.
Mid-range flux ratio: 0.966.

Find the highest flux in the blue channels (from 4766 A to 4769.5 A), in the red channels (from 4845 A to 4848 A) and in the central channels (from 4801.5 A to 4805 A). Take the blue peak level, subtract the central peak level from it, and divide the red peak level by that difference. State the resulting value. 271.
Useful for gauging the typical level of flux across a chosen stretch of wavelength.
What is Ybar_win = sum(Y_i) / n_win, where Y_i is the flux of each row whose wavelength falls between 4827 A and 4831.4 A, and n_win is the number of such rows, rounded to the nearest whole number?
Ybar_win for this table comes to 51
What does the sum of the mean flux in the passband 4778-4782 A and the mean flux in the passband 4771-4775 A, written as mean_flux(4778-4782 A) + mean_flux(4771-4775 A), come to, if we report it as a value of 100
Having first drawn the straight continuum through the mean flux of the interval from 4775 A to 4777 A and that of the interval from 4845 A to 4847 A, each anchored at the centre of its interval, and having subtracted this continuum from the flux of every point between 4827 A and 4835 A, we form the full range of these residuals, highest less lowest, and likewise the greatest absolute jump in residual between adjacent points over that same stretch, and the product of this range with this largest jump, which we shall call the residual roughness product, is 204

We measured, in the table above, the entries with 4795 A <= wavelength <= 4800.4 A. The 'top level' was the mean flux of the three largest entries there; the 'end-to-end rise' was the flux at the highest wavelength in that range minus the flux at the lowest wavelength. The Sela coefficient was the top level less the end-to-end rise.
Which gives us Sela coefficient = 60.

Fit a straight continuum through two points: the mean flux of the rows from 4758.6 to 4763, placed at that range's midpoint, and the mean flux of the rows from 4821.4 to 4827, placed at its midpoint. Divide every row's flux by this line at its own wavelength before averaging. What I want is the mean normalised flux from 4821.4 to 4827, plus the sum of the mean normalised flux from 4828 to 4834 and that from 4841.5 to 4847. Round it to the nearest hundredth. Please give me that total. 3.13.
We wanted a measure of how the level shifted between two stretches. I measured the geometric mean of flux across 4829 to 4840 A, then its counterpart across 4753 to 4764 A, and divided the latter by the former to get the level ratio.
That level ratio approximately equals 0.98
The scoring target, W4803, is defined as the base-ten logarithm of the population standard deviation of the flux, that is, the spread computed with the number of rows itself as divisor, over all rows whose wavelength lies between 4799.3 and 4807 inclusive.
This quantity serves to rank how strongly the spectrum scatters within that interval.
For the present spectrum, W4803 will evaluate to 0.8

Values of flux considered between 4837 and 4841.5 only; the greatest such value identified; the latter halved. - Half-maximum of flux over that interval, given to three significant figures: 25.2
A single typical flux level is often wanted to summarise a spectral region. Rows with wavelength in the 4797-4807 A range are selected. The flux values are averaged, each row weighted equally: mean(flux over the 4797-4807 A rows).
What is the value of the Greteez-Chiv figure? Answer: 50.2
